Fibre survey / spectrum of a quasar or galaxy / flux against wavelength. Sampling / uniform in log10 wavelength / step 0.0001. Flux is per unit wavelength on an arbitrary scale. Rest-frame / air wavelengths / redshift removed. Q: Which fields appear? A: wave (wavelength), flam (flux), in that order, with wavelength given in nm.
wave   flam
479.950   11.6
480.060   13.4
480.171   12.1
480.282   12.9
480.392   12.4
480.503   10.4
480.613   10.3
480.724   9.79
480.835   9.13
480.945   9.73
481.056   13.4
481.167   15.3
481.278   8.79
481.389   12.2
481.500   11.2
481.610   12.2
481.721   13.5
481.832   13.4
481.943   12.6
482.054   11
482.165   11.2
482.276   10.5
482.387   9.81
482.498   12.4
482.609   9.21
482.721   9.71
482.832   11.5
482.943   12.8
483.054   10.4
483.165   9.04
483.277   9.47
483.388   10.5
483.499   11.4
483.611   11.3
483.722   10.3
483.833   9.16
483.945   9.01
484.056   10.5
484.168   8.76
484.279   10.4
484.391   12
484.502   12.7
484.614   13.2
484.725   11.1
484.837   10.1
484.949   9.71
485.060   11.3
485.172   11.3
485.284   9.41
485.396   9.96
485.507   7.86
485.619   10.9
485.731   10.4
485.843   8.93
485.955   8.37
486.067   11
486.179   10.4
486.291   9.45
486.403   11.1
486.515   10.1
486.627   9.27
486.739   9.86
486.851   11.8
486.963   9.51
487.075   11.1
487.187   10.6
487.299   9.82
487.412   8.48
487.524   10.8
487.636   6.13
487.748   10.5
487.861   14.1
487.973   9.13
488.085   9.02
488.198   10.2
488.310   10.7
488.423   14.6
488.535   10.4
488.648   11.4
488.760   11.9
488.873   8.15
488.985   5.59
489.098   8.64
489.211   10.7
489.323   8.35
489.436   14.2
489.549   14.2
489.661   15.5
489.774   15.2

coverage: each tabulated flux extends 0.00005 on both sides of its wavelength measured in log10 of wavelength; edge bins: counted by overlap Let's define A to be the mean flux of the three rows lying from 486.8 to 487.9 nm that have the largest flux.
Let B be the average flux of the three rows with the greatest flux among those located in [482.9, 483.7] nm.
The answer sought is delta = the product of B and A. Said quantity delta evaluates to 146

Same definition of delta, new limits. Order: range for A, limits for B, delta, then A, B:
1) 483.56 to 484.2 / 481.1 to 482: 151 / 10.7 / 14.1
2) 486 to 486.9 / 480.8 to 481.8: 159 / 11.3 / 14.1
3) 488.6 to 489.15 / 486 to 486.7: 115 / 10.6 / 10.8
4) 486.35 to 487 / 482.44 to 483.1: 135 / 11.0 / 12.2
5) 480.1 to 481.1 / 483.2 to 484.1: 143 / 12.9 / 11.1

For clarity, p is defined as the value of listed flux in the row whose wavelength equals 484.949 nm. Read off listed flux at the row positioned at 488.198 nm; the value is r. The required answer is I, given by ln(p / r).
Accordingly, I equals -0.05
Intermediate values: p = 9.71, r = 10.2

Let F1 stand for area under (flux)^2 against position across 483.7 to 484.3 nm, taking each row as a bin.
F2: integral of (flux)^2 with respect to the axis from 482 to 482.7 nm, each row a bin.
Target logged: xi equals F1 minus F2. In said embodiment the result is -24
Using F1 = 56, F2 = 80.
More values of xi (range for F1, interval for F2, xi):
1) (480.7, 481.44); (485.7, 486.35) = 35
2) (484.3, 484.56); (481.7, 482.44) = -63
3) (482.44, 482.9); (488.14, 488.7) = -21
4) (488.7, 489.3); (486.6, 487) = 9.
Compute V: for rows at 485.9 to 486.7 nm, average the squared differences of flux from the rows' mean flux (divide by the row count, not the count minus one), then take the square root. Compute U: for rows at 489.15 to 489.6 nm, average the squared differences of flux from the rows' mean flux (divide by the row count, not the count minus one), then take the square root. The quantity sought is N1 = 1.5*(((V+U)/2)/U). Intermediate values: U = 2.48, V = 0.9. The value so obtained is 1.0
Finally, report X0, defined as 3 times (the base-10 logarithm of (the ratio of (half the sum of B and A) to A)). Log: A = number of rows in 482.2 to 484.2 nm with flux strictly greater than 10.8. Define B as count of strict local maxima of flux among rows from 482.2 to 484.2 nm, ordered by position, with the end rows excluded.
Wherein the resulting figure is -0.14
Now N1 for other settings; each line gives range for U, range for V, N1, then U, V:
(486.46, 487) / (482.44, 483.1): 1.9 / 0.89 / 1.3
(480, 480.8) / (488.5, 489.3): 1.9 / 1.32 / 2.1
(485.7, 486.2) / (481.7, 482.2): 1.5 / 1.00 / 1.1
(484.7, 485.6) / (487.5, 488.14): 2.4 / 1.09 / 2.4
